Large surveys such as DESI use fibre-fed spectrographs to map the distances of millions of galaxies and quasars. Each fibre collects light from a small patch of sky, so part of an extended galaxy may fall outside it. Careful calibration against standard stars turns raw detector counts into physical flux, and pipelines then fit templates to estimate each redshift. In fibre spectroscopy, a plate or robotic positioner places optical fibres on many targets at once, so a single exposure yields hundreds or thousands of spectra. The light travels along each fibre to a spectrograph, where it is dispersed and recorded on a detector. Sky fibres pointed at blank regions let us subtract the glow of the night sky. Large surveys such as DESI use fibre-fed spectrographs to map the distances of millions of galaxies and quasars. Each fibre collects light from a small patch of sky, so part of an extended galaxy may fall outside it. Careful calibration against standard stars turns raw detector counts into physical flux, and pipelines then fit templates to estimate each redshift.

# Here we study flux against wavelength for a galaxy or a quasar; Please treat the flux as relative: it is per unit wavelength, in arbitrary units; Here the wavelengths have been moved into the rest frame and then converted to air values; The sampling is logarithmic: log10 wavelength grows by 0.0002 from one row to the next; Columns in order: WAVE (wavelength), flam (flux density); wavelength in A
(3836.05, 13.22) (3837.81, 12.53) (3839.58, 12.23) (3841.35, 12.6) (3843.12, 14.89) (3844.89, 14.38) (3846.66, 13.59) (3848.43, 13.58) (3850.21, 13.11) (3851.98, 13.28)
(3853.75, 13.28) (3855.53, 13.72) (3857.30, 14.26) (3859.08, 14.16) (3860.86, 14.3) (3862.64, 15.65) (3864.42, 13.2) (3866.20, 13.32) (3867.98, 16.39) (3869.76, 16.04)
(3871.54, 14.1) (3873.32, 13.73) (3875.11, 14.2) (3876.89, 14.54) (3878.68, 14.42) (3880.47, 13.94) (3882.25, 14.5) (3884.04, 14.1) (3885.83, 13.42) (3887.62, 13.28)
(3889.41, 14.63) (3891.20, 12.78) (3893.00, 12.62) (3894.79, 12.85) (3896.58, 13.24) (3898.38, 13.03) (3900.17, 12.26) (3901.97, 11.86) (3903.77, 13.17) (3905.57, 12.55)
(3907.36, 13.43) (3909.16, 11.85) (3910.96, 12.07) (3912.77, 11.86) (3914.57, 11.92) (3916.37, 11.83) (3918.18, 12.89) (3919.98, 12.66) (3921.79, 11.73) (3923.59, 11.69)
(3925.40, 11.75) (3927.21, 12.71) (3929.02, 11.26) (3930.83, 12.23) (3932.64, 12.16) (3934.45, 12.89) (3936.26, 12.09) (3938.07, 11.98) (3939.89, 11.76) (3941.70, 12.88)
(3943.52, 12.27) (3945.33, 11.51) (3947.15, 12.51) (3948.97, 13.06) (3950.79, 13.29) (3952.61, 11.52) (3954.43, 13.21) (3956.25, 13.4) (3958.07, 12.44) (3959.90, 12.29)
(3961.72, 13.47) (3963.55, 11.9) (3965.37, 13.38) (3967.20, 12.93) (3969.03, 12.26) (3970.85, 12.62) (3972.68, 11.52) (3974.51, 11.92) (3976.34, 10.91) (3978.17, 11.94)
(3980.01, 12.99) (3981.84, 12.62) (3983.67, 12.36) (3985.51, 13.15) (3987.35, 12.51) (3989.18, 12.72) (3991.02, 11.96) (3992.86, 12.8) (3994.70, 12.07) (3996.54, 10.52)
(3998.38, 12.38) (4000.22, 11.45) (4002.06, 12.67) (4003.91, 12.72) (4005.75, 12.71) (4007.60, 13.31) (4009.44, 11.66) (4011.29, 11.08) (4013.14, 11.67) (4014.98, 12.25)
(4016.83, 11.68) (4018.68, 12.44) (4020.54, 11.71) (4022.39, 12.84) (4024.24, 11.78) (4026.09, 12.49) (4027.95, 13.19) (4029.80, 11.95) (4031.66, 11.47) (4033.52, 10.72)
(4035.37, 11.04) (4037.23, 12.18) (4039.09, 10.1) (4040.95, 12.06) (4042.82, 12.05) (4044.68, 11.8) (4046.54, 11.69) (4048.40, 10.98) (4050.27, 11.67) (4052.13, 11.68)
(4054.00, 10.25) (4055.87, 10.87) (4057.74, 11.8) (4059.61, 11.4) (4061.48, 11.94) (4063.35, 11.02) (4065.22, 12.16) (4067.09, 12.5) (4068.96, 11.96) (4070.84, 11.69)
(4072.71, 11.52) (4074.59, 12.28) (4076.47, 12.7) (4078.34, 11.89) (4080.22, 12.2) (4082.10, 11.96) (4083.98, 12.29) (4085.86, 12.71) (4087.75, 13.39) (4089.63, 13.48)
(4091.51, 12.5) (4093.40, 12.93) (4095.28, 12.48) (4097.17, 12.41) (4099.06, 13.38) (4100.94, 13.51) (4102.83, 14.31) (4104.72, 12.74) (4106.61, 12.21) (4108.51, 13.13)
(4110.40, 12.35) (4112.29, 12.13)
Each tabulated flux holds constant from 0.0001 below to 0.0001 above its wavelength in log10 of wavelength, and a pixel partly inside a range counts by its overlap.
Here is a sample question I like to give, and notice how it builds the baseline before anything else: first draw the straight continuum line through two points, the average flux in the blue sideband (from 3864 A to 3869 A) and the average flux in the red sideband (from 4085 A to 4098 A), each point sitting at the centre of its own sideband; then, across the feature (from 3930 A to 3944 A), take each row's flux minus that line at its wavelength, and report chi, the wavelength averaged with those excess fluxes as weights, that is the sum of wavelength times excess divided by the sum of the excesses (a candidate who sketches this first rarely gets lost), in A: 3937.1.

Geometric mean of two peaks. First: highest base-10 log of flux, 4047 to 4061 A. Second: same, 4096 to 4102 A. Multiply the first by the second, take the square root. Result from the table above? 1.10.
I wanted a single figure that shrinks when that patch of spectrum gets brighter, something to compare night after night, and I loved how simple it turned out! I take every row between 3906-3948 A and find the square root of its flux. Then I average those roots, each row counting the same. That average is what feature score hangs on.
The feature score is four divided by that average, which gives 1.15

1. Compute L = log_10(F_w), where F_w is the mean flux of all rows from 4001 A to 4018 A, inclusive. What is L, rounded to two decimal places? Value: 1.09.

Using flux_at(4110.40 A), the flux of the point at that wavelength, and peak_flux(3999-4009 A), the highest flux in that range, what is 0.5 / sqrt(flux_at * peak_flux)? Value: 0.0390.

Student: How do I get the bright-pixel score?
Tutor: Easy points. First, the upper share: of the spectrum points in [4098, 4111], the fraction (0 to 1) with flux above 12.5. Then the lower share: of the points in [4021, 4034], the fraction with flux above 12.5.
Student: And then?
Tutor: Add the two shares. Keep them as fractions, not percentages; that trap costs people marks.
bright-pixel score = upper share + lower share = 1.0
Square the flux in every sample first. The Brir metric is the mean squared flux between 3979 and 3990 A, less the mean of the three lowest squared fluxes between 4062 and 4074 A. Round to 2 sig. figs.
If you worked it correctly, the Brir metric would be 32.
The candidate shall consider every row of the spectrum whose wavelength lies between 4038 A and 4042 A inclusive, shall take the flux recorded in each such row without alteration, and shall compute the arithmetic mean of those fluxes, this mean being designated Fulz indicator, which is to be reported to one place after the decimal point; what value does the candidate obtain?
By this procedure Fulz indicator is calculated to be 11.1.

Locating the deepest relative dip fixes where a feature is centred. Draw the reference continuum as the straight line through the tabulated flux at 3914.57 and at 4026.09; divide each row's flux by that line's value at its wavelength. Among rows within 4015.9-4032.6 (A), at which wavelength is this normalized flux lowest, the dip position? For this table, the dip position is 4031.66 A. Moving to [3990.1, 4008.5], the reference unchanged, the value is 3996.54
